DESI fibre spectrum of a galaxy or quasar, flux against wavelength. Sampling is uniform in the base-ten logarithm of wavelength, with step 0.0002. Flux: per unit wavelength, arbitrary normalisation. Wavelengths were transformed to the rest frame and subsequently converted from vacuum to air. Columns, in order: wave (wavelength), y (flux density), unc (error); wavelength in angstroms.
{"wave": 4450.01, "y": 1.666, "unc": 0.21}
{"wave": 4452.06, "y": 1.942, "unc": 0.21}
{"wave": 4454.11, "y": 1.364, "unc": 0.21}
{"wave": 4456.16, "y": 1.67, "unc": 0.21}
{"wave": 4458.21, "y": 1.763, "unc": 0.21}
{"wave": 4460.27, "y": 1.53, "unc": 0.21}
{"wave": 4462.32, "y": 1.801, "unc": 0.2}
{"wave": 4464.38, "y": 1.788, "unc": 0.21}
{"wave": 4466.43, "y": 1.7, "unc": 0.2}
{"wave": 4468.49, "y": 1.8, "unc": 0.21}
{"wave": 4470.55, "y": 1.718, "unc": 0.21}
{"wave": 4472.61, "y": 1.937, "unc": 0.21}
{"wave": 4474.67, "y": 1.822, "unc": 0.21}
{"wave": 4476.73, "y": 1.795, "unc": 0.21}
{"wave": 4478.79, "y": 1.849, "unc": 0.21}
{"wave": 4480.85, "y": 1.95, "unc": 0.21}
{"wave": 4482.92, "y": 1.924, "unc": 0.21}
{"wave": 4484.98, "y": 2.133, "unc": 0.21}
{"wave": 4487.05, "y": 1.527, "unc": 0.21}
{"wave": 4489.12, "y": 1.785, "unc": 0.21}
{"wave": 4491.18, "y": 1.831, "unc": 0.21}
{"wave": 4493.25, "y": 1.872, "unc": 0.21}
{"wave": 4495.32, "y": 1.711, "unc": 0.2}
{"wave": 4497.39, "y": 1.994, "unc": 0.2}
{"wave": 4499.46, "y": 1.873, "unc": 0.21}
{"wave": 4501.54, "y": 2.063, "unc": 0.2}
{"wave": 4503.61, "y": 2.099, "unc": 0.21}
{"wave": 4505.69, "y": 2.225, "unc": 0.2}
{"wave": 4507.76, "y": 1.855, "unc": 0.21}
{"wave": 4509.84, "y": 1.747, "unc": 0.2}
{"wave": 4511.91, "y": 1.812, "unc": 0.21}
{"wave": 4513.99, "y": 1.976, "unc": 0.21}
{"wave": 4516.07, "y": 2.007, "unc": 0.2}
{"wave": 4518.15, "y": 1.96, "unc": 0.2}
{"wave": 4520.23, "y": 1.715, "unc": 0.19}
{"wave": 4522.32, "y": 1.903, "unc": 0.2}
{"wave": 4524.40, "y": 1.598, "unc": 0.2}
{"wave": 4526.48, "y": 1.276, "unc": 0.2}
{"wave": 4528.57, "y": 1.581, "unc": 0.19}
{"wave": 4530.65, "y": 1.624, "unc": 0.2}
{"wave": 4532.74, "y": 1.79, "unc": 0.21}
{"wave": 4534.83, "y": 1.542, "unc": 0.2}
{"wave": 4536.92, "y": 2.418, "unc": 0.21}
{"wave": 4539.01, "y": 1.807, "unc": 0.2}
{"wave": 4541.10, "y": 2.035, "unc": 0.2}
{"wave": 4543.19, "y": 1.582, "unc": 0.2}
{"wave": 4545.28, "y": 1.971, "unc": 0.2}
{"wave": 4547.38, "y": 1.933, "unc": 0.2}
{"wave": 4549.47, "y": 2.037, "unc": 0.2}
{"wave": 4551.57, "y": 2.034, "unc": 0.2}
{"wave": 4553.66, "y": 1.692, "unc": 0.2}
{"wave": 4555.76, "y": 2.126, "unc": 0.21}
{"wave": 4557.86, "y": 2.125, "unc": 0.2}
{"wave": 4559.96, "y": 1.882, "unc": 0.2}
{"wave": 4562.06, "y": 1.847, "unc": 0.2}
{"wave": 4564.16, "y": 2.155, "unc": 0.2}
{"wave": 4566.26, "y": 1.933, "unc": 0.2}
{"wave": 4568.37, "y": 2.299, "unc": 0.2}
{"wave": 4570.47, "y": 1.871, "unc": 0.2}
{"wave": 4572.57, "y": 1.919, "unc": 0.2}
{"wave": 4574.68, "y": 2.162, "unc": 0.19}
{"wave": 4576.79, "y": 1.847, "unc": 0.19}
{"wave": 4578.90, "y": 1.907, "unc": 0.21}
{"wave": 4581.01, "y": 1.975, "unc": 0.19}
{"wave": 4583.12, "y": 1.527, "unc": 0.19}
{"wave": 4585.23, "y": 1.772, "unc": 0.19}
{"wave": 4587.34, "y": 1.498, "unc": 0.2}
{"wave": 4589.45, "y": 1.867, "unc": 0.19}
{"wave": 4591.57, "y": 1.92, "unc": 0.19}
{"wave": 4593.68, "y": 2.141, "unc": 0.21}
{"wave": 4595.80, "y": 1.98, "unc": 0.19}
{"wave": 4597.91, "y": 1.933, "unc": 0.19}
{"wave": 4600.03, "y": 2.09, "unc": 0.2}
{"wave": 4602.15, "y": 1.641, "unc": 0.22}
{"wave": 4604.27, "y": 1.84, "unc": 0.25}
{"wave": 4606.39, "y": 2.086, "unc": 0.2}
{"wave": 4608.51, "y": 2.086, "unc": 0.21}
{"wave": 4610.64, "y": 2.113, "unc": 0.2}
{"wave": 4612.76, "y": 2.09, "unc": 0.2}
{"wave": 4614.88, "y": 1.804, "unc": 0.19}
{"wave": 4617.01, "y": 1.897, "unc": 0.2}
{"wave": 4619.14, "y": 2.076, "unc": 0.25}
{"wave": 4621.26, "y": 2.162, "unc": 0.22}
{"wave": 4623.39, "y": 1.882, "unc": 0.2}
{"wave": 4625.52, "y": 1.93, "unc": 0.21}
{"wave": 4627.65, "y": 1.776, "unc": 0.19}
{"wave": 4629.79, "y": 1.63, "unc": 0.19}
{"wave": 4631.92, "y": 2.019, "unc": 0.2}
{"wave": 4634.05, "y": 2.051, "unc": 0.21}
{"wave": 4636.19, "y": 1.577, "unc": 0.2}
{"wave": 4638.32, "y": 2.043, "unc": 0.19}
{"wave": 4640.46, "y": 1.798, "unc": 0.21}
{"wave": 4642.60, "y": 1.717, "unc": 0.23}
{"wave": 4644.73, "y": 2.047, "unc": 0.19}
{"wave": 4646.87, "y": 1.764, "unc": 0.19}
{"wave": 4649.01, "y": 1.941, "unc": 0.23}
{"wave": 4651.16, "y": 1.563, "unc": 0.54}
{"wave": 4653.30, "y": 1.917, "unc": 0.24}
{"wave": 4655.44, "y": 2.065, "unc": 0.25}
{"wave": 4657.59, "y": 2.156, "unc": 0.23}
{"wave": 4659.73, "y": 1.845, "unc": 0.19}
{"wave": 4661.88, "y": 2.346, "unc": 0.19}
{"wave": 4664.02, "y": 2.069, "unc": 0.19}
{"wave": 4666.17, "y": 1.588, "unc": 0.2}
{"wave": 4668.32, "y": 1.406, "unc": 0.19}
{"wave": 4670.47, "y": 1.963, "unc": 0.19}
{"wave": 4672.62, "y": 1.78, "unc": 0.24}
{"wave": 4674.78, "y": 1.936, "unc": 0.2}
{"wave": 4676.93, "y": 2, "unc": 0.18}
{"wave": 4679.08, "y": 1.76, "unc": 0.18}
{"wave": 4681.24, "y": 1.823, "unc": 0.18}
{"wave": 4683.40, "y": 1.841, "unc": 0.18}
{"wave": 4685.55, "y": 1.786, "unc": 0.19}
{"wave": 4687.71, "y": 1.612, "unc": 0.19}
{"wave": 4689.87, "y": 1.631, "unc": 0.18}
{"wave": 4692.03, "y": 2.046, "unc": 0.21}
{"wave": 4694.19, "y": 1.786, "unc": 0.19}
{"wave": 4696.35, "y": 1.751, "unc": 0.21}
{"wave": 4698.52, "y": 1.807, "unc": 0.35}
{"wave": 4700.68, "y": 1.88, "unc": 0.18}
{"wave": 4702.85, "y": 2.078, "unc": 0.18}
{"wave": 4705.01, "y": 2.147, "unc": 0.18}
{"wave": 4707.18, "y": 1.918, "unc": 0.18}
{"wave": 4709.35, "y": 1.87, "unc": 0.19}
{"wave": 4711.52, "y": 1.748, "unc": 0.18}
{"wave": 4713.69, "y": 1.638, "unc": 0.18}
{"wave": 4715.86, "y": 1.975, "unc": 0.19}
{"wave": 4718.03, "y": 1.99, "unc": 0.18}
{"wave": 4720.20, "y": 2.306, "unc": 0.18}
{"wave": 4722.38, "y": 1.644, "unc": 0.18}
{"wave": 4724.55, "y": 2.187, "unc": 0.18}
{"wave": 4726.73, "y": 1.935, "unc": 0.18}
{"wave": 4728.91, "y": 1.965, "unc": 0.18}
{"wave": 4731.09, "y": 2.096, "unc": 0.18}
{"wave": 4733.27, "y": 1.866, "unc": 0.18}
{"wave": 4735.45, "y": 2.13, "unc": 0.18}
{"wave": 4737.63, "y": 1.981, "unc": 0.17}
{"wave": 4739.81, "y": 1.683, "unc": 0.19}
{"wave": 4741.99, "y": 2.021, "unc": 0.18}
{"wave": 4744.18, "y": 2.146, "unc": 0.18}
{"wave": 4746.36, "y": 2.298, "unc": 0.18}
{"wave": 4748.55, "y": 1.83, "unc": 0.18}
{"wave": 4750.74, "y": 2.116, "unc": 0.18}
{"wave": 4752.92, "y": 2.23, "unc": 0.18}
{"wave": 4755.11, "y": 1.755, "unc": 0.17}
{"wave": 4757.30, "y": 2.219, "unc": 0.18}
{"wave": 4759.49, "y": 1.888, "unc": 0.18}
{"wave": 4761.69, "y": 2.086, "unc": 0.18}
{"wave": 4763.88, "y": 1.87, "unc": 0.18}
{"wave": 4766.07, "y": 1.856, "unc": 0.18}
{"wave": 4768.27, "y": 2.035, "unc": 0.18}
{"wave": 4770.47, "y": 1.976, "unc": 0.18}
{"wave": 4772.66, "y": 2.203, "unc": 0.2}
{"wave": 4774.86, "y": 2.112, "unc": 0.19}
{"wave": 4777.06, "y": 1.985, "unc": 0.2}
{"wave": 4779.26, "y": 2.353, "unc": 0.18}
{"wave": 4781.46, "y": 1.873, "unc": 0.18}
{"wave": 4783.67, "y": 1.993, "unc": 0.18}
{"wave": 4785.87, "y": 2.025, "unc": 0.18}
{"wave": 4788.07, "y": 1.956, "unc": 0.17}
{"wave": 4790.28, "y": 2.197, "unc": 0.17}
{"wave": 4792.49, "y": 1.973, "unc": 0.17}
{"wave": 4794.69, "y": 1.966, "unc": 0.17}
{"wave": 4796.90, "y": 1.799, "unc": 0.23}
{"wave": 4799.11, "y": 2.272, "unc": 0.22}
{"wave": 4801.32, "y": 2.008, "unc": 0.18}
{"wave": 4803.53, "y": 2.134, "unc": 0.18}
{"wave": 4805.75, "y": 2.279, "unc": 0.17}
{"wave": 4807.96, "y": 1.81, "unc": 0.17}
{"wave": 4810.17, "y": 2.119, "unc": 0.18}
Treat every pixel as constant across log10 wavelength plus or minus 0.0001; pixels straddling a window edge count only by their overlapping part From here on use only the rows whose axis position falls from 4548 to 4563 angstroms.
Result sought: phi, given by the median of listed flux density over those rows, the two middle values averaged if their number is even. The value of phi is 2.03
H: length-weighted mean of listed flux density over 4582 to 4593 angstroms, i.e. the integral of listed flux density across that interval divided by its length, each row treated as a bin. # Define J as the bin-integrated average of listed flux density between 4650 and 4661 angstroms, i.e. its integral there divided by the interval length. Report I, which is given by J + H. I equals 3.65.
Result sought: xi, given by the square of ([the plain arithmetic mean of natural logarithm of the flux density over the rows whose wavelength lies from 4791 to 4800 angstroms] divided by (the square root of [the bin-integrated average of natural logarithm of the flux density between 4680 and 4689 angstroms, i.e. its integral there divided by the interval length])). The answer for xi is 0.84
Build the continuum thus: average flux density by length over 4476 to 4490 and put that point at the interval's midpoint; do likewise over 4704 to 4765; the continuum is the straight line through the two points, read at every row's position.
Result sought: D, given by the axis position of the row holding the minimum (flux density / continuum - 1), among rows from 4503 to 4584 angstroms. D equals 4526.48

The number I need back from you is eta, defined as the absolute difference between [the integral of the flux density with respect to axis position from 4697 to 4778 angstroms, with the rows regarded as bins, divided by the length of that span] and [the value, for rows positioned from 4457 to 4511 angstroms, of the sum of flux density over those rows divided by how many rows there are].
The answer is 0.135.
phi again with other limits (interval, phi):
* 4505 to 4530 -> 1.83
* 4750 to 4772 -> 2.01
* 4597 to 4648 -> 1.93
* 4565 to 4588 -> 1.91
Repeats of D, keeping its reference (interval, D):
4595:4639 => 4636.19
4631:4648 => 4636.19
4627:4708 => 4668.32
